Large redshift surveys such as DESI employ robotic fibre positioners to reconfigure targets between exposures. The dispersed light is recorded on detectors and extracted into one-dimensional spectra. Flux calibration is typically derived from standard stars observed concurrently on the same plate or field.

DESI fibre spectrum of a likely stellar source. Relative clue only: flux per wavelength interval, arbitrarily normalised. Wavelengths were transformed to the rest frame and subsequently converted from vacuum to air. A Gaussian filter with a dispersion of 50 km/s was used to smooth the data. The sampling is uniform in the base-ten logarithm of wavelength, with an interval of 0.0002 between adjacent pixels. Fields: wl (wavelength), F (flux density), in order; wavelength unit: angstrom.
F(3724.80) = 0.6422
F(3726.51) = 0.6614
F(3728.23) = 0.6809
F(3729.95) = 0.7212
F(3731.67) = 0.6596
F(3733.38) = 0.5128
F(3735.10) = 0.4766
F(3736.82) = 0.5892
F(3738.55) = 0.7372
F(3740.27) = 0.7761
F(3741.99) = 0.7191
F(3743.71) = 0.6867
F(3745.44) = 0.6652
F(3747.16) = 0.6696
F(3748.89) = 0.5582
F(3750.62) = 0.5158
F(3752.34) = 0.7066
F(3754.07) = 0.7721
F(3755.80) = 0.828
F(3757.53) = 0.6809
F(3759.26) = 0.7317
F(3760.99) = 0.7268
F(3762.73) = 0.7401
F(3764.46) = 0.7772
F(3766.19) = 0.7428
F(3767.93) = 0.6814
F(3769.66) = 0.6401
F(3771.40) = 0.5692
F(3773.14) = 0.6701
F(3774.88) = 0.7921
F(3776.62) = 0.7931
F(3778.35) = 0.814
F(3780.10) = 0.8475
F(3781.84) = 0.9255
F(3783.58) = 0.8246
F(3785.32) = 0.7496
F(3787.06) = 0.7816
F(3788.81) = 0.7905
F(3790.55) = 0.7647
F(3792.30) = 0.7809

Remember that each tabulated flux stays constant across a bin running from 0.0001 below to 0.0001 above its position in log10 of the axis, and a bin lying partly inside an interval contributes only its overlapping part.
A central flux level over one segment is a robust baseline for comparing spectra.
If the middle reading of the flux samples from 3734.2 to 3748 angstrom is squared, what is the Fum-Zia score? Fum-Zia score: 0.460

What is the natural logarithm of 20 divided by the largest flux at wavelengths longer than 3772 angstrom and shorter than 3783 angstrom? 3.07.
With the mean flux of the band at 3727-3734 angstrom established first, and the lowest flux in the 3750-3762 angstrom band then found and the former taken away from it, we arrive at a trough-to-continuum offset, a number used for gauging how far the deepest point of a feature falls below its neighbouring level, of -0.13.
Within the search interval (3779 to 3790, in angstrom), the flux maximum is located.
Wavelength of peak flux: 3781.84 angstrom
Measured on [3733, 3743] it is 3740.27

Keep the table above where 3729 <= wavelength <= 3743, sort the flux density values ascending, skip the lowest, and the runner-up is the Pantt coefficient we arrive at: 0.5128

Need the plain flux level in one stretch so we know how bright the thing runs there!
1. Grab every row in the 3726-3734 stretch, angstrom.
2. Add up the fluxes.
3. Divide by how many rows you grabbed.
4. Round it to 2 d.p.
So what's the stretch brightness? 0.65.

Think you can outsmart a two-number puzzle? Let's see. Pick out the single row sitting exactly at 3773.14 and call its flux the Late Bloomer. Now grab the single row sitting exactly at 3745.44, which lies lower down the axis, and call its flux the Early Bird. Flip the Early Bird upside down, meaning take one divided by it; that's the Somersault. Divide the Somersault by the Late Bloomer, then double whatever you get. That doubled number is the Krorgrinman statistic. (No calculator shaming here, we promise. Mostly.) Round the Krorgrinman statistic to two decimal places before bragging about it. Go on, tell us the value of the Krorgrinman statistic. 4.49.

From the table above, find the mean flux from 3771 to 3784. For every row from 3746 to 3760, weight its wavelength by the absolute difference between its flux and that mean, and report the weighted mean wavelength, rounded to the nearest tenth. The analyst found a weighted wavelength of 3751.5 angstrom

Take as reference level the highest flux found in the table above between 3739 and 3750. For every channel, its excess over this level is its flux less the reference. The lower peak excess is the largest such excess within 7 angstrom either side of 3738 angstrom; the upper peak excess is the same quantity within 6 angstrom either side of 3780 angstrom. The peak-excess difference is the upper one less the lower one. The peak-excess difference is 0.15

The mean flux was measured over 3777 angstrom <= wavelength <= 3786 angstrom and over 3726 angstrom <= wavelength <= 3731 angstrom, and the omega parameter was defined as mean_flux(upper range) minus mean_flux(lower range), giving 0.14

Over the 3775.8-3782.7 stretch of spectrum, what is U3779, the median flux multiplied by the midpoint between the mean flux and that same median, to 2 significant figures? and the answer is 0.70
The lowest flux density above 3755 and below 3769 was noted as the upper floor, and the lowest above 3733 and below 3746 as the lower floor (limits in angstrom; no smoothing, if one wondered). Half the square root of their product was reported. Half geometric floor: 0.28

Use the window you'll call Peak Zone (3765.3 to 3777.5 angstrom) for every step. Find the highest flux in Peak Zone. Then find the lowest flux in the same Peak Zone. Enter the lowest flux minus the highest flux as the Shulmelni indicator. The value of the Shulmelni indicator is -0.22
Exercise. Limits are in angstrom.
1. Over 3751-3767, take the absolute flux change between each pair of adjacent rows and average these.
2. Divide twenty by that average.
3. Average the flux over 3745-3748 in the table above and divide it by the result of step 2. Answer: 0.0017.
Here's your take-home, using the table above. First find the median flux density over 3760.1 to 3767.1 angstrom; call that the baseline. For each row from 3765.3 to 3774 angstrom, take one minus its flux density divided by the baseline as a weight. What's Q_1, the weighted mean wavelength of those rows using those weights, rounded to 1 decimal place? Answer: 3770.8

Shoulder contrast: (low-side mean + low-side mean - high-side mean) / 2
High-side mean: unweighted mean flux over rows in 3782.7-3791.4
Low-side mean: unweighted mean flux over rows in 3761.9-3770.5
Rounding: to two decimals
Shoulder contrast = 0.33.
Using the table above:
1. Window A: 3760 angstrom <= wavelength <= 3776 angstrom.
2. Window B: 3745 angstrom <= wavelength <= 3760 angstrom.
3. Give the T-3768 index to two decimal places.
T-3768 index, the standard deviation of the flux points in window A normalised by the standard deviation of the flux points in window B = 0.73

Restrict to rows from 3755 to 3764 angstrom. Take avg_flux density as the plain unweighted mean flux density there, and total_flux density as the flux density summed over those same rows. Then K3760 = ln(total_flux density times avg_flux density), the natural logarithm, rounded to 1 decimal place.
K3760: 1.0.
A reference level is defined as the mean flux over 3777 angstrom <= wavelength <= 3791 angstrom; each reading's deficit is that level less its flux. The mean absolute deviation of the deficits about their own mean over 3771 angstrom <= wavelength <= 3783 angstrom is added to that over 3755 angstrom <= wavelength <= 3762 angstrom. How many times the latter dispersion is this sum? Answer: 3.04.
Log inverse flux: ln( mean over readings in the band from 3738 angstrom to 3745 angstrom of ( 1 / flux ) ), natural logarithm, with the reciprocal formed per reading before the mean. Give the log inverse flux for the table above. 0.32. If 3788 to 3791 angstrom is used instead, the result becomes 0.25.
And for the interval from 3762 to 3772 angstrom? 0.38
